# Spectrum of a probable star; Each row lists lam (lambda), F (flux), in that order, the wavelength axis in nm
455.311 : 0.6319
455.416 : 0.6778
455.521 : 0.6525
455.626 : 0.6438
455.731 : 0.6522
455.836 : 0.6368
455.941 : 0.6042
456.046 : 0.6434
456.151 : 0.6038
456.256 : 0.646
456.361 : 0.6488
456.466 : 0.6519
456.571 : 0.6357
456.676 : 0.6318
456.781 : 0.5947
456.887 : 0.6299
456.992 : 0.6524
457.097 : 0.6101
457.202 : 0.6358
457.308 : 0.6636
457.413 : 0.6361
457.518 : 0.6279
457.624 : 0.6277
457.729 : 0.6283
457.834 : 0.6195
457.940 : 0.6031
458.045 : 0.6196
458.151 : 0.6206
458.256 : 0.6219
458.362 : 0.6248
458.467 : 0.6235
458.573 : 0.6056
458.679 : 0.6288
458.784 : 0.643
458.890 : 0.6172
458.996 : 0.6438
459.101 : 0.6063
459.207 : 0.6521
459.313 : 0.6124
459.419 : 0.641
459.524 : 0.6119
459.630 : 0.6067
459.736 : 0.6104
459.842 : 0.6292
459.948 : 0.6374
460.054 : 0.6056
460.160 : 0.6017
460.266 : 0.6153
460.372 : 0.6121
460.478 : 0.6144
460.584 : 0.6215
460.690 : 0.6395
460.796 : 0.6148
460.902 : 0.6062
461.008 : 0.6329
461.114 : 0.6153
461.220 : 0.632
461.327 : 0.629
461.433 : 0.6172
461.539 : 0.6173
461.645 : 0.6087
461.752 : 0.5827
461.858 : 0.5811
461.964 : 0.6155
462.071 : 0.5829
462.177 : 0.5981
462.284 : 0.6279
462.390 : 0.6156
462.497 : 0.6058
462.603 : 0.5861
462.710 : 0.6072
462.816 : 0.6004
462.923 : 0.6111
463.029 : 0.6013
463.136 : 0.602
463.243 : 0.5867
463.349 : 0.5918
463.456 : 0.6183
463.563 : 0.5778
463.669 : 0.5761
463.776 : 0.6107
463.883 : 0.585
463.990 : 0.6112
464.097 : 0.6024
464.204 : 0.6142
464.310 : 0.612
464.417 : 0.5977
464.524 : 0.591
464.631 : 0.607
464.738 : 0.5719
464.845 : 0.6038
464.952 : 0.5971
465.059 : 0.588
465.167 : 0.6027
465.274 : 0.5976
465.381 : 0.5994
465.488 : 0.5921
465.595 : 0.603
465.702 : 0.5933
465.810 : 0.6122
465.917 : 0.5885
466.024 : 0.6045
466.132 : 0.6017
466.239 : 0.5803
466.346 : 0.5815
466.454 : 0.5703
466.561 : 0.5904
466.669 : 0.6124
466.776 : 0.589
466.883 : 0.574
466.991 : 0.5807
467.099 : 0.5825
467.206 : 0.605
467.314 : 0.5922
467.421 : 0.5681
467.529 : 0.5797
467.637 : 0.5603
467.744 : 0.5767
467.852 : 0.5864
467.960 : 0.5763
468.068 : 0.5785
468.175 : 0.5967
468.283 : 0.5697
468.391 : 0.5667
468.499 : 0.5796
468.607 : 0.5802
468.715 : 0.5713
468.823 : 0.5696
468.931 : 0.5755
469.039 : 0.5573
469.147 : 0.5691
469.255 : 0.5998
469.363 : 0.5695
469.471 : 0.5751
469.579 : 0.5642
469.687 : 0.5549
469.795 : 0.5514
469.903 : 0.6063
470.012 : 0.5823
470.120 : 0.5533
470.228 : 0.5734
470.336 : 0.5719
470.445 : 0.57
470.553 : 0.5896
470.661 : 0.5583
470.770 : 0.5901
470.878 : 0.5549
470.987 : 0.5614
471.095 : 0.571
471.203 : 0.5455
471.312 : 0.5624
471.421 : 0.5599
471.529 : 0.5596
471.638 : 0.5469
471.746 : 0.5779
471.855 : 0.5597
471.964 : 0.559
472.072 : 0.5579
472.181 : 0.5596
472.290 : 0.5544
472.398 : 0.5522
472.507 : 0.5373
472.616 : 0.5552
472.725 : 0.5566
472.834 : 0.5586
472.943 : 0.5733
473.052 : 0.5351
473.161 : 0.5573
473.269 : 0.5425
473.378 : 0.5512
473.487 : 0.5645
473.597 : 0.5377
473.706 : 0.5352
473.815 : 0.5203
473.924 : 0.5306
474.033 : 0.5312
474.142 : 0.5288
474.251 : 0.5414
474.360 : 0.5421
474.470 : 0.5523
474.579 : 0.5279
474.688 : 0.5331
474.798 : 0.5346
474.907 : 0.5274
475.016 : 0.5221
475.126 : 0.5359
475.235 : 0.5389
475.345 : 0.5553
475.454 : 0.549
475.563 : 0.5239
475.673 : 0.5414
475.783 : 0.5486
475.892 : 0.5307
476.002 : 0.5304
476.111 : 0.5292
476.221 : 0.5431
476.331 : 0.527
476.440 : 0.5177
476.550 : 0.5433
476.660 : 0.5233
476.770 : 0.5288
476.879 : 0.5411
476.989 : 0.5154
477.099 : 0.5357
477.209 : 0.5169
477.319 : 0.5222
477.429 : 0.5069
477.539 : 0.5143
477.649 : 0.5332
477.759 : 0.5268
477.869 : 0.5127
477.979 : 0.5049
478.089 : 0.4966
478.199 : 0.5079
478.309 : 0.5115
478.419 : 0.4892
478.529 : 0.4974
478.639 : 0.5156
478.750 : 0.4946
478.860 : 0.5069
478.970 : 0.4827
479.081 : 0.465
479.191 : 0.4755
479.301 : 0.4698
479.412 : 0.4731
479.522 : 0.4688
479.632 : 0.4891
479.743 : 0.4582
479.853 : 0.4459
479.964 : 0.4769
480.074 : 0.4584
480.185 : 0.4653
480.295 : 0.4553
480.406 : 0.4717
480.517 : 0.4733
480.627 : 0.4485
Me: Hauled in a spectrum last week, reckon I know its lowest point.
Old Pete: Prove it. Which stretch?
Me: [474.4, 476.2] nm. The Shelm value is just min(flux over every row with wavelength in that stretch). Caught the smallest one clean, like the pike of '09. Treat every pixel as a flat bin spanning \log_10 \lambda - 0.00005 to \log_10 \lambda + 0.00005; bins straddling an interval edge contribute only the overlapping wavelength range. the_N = 0.5221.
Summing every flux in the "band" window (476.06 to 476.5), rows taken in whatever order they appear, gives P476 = 2.12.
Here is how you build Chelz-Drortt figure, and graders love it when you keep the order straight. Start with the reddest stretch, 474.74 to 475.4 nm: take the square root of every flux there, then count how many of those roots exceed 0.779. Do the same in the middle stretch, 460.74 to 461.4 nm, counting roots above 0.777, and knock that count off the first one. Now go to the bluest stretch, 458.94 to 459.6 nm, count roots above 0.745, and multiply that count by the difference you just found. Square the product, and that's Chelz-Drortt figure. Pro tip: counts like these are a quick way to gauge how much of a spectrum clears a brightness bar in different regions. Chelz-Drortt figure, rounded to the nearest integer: 1296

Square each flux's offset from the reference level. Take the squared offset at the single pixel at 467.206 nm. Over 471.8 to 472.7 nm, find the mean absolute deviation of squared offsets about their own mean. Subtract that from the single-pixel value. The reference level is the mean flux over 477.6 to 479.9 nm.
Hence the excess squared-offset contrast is 0.012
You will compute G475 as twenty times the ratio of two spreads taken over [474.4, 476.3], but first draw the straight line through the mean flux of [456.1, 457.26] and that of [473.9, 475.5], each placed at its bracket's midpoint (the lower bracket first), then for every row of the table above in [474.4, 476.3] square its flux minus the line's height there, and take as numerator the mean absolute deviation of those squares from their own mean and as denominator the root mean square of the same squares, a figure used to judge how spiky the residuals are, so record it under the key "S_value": 12.3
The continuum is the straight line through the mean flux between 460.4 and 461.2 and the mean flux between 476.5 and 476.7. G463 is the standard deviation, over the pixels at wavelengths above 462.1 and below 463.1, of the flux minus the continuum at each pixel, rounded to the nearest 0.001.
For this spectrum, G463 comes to 0.011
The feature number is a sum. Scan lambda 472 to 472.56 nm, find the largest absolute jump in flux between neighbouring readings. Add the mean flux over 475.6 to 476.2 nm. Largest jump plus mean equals 0.55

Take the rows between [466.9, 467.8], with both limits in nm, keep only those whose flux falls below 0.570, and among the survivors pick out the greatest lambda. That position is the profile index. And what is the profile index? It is 467.637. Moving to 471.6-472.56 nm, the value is 472.507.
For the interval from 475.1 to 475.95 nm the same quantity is 475.892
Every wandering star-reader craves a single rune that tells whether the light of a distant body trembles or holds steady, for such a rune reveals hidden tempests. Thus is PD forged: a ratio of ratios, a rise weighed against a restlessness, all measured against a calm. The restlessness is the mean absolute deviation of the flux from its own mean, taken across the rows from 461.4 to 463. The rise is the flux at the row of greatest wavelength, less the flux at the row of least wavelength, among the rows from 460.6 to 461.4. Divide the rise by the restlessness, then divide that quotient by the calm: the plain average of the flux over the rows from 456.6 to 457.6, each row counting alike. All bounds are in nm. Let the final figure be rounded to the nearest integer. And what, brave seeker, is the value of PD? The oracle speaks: -1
